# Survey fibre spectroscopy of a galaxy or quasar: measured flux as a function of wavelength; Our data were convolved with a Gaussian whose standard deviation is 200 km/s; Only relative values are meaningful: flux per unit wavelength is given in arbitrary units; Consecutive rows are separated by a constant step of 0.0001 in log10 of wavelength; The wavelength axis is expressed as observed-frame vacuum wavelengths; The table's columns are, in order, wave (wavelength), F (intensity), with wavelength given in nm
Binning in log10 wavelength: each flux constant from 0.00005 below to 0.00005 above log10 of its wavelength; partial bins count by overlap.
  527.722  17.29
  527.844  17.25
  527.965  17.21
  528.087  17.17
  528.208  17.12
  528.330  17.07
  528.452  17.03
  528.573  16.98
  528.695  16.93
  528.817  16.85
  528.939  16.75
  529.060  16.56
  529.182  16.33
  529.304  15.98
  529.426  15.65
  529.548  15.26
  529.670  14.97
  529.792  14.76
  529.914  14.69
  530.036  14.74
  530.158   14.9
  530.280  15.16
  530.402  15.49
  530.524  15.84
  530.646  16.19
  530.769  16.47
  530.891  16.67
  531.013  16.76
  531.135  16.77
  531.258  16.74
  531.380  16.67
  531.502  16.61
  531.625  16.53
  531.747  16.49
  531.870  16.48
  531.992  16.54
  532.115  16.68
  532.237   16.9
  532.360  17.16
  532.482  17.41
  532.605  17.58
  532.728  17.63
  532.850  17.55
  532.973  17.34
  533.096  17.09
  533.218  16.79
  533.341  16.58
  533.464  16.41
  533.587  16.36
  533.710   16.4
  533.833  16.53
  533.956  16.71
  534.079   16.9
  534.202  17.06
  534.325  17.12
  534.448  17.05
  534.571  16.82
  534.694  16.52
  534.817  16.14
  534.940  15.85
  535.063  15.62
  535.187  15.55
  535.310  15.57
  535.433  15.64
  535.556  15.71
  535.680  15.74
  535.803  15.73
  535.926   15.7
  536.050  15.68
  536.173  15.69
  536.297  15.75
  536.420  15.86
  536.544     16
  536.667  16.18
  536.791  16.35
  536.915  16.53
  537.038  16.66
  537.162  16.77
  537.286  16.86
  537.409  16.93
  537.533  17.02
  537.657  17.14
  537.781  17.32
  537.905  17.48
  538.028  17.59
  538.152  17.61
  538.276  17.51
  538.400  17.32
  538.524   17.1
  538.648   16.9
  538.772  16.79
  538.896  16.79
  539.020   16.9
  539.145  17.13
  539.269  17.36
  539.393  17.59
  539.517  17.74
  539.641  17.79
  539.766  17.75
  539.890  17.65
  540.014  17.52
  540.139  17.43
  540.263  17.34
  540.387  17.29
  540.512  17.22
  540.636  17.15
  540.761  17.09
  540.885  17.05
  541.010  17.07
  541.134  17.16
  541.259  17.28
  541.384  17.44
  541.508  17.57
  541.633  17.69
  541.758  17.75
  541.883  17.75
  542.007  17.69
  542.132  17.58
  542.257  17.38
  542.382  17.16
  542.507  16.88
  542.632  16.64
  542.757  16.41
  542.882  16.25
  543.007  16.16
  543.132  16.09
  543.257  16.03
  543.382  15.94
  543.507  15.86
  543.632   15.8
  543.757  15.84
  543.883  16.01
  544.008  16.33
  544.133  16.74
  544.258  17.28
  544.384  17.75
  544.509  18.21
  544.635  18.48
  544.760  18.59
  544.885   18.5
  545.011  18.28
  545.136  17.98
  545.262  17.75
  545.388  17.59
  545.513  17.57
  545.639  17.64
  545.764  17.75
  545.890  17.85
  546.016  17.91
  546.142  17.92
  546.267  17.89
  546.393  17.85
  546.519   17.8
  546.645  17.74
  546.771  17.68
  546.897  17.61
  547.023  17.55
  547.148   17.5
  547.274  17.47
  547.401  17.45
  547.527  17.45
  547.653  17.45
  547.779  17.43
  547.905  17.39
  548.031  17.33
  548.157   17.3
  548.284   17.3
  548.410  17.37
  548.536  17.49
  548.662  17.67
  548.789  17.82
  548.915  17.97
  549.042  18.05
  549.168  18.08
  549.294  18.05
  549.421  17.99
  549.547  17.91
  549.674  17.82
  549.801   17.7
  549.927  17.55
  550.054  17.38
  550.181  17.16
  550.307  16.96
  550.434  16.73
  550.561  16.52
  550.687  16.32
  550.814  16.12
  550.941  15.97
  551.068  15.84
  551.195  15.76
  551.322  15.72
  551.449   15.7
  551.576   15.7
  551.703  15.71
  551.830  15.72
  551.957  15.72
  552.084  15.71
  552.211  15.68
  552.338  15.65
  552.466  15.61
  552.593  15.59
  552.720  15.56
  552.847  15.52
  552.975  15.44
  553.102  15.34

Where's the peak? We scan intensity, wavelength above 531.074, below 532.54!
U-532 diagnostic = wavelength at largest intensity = 532.482 nm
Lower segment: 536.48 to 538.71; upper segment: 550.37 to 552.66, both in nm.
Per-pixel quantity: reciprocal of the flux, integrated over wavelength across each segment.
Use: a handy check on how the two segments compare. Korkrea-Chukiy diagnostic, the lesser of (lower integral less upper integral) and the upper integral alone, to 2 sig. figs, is -0.013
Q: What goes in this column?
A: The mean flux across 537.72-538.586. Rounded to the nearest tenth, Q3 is 17.4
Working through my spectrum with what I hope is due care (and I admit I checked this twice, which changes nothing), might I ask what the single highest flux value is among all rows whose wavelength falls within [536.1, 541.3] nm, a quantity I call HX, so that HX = 17.79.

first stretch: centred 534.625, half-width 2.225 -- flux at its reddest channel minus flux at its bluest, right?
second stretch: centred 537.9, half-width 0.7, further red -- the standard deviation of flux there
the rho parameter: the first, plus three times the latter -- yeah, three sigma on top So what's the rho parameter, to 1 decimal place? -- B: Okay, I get -0.3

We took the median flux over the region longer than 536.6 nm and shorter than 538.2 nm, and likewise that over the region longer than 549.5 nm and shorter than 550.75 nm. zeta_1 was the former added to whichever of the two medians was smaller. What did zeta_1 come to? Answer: 33.9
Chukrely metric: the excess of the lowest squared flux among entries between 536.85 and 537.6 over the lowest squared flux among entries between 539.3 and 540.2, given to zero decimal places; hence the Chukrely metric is -31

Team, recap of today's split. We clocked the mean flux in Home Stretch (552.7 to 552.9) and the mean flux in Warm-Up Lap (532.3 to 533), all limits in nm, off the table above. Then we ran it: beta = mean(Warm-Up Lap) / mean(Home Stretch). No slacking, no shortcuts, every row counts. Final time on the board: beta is 1.12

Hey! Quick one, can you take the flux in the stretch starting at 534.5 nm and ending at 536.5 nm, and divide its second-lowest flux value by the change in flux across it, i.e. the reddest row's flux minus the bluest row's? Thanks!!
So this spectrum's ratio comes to -16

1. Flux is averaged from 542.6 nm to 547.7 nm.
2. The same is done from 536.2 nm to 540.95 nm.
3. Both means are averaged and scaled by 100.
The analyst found 1717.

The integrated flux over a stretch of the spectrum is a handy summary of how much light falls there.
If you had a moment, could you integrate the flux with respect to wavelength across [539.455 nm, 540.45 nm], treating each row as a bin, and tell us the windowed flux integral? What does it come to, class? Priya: 17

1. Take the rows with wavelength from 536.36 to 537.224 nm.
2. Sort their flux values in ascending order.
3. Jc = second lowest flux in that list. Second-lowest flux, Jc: 16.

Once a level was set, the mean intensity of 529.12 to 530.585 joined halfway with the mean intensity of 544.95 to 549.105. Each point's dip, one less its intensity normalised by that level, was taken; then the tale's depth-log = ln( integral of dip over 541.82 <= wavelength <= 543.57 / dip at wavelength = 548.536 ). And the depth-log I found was -1.0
